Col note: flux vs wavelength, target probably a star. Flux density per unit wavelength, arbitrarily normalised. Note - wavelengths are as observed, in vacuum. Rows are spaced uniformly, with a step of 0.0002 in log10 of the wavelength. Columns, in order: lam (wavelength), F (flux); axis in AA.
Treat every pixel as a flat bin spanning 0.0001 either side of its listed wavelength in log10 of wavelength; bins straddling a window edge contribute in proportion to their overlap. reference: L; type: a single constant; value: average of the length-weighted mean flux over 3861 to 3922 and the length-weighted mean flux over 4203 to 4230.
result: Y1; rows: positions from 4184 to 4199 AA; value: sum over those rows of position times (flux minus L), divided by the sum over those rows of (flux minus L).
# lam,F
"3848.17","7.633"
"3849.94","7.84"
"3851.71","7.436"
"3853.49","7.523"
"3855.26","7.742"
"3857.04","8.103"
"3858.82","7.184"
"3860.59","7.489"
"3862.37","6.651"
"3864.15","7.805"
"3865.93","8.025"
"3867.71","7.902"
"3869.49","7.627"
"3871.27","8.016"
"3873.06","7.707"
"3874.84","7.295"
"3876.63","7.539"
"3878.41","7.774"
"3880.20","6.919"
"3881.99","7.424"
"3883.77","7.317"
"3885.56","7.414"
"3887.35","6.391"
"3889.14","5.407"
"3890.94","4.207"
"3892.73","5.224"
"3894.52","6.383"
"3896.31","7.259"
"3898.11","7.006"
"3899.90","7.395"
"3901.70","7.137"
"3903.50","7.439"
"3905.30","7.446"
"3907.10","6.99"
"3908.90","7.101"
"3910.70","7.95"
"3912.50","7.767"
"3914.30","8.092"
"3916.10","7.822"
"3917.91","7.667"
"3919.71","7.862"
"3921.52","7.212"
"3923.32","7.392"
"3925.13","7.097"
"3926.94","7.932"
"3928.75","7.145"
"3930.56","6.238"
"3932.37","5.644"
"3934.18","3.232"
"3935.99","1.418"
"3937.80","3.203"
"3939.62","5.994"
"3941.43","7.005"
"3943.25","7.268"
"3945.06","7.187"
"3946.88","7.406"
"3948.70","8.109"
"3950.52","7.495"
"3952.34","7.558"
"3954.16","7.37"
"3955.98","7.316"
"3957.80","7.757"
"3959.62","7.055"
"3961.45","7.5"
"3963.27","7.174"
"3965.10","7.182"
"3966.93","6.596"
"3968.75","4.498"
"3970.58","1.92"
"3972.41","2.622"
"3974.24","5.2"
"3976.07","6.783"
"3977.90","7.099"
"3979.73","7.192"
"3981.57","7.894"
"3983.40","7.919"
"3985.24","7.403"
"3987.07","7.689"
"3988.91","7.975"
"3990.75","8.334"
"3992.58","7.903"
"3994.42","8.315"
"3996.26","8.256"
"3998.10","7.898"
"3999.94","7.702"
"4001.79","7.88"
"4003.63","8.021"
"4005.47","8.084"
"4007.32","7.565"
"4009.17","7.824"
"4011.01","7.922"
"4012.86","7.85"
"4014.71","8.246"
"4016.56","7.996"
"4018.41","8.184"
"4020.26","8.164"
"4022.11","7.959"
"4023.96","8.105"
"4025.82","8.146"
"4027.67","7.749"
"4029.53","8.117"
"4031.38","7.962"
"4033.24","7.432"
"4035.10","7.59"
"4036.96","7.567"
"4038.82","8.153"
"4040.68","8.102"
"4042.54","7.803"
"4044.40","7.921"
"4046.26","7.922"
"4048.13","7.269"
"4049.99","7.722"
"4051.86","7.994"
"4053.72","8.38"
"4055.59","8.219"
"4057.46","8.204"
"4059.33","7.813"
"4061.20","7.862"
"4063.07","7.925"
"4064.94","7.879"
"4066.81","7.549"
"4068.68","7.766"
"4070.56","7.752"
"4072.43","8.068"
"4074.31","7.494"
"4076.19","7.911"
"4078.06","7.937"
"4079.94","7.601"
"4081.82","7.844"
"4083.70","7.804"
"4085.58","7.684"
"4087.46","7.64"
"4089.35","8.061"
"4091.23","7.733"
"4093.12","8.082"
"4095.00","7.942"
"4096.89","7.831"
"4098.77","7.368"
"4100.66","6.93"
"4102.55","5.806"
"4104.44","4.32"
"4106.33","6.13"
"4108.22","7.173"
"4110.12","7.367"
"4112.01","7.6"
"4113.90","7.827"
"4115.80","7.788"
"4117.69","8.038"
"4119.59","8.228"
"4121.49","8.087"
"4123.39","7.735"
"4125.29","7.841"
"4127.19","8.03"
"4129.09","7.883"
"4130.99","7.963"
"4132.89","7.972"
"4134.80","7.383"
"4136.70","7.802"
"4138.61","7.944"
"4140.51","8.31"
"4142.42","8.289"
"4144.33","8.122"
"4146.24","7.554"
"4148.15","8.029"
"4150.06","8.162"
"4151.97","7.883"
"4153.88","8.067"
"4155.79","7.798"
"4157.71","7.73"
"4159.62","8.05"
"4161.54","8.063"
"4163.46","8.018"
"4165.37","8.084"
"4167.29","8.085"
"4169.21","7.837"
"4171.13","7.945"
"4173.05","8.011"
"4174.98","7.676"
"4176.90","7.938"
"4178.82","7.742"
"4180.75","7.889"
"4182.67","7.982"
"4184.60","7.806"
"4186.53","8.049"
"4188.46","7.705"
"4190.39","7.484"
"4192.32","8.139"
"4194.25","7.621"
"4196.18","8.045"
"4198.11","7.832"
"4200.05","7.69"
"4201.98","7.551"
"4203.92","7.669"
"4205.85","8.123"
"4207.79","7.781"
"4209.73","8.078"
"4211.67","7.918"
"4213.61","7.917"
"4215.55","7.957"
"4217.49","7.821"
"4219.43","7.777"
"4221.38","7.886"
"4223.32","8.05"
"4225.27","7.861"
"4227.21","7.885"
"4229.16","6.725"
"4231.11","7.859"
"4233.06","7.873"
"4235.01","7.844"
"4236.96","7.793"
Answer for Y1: 4191.6 AA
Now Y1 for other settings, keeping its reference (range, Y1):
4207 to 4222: 4214.2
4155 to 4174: 4165.0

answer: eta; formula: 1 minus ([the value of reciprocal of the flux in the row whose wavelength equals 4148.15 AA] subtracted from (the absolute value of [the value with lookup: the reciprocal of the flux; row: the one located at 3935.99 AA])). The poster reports 0.42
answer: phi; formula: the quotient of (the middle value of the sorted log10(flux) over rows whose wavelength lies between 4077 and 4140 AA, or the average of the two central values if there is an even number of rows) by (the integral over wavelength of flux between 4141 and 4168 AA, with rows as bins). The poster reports 0.0041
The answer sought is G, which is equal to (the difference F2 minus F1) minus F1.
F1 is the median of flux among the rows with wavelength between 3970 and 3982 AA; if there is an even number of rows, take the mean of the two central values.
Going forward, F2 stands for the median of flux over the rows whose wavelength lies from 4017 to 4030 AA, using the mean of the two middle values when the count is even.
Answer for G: -5.4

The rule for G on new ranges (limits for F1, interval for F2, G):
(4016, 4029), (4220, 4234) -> -8.3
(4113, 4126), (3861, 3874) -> -7.9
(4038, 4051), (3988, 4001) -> -7.9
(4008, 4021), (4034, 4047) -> -8.1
